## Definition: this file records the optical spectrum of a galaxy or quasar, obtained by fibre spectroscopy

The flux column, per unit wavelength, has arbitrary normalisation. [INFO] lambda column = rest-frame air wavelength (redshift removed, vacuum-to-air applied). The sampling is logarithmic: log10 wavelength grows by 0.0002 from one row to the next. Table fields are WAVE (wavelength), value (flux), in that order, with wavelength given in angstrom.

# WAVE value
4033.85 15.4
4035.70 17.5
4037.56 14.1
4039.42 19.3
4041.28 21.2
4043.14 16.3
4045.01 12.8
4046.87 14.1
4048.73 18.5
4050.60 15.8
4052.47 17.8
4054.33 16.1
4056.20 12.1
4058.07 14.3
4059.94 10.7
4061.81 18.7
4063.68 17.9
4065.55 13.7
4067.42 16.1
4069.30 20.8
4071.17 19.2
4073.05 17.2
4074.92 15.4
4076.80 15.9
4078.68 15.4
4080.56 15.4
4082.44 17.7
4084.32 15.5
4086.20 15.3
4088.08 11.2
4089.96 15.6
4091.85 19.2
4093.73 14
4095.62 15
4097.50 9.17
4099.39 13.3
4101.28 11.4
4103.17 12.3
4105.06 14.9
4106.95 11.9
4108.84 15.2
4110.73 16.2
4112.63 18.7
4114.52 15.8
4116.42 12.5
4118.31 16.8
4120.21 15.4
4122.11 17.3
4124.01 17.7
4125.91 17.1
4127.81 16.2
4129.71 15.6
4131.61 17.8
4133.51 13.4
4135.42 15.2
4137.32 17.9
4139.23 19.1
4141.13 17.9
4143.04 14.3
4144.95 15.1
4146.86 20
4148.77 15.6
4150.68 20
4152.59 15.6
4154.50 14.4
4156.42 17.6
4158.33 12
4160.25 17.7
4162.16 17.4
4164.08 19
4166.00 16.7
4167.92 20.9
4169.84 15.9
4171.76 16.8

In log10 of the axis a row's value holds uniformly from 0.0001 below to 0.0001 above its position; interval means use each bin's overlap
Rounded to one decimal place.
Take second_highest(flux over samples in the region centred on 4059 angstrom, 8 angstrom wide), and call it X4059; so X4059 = 14.3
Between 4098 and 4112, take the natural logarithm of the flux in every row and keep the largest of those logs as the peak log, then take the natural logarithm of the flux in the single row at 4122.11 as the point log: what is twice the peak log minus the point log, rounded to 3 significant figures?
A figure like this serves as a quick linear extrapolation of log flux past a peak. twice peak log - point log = 2.72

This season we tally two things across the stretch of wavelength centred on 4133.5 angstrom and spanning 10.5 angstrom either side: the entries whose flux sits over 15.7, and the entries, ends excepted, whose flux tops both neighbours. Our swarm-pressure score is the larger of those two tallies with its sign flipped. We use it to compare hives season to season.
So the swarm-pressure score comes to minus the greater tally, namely -7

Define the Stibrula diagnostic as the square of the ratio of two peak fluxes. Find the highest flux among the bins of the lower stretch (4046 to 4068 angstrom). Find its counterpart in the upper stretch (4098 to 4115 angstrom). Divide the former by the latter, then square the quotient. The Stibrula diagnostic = 1.00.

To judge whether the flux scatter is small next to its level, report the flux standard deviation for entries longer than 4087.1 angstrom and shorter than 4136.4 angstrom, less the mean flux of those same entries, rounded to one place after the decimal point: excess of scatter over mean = -12.5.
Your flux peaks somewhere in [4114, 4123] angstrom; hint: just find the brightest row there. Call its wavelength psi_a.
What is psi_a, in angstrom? 4122.11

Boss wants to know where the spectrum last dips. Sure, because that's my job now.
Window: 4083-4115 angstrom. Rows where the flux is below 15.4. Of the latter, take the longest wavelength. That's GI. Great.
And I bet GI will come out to 4108.84 angstrom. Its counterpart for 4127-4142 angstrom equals 4135.42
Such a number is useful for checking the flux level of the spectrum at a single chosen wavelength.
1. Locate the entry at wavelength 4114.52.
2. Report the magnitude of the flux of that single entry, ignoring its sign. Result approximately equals 15.8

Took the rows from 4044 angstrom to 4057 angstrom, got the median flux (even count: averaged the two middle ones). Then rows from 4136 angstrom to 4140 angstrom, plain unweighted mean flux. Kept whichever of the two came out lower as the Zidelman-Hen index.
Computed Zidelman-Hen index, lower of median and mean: 15.8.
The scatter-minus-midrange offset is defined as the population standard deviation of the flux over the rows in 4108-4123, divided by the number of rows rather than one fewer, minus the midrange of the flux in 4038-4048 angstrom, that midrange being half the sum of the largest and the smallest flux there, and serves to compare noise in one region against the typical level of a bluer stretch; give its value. -15.3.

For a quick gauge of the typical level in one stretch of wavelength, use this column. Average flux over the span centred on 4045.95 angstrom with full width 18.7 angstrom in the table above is 16.6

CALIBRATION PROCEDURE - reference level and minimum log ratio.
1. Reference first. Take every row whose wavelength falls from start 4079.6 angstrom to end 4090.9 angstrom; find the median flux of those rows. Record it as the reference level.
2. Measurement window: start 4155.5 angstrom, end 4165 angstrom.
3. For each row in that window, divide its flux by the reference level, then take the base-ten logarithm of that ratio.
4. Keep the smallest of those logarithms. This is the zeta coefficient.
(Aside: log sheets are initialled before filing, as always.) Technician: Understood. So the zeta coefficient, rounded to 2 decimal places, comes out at -0.11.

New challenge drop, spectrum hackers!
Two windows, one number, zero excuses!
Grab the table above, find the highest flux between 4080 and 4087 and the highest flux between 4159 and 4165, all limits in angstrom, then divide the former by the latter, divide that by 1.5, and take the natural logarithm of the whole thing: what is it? -0.48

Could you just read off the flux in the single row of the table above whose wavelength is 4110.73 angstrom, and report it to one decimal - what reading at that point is 16.2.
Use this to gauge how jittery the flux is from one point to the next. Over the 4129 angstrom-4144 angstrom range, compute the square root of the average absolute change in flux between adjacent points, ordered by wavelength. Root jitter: 1.56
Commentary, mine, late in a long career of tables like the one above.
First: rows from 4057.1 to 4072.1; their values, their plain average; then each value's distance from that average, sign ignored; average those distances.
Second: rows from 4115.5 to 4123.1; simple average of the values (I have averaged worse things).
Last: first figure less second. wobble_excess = -12.8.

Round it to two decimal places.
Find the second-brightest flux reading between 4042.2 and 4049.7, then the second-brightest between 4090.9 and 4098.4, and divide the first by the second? 1.09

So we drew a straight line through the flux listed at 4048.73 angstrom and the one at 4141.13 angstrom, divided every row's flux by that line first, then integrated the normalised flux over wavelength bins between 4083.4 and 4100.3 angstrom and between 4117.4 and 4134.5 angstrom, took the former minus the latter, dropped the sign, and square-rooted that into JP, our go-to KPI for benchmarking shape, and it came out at 1.5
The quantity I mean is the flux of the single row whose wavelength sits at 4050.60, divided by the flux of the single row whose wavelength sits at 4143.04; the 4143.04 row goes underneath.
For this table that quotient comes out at 1.10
